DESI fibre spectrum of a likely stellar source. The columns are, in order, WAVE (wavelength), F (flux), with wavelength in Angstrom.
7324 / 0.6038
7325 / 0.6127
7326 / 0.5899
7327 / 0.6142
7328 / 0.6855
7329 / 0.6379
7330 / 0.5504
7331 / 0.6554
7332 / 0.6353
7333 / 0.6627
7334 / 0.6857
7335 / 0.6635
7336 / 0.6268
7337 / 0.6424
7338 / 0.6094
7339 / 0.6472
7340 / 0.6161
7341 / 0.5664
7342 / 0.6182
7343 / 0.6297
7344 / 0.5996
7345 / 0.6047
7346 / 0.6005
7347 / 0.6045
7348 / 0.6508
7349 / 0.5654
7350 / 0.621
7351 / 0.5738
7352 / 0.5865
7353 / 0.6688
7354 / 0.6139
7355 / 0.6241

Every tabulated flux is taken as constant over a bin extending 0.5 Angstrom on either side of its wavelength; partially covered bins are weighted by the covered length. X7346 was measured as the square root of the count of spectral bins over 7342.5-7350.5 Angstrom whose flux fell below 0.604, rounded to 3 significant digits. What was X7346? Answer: 1.73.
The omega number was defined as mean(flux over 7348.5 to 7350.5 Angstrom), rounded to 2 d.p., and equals 0.59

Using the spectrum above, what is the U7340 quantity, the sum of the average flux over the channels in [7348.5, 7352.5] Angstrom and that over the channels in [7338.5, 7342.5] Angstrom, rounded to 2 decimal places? 1.20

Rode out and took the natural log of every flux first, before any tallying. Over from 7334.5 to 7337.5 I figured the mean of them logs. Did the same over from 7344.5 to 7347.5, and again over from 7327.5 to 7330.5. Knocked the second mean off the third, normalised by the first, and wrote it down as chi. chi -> -0.070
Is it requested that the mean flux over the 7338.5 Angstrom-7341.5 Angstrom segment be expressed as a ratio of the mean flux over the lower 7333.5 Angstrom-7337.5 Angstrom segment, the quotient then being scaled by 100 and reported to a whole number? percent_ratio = 93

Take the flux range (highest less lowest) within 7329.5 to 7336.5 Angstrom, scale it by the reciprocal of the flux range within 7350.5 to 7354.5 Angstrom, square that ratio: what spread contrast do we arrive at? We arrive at 2.0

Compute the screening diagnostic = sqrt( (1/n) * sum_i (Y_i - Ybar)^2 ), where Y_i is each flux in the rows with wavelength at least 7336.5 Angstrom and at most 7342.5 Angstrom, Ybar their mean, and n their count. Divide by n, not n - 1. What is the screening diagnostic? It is 0.026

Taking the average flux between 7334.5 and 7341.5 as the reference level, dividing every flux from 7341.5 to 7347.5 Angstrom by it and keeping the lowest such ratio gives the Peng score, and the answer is 0.96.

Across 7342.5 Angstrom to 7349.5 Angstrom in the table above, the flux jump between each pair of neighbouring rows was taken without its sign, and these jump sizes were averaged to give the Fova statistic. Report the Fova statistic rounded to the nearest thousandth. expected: 0.029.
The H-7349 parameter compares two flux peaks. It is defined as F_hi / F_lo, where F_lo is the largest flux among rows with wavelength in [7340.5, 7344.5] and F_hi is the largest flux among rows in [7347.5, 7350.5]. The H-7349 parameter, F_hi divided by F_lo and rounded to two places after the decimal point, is 1.03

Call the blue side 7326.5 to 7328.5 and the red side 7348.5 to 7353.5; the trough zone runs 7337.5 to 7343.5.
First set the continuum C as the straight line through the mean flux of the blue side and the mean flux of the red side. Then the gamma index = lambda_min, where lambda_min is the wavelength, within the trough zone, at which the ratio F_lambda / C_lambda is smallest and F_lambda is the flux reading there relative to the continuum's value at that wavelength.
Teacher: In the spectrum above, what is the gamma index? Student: 7341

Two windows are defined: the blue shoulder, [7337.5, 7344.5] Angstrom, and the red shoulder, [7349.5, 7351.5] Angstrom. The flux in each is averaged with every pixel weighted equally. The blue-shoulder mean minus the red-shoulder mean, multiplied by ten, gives 0.15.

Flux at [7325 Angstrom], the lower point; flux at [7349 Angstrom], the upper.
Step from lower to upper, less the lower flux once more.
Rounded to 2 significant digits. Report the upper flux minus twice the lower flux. -0.66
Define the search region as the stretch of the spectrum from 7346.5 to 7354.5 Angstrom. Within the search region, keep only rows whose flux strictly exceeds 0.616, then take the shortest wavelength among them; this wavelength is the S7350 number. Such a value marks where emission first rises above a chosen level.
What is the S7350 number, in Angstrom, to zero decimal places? 7348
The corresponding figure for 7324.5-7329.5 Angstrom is 7328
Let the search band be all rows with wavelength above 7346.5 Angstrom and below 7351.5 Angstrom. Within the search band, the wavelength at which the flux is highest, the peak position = 7348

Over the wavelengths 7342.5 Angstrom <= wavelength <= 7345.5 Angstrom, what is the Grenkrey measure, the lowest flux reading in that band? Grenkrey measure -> 0.5996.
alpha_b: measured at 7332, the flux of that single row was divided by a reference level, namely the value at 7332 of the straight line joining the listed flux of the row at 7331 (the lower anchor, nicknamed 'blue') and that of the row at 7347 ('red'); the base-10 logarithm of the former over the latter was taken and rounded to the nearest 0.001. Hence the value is -0.011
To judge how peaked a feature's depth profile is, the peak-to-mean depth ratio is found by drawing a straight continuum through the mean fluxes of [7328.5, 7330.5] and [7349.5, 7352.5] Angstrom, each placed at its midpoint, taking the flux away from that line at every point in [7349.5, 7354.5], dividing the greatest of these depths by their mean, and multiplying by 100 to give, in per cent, -105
